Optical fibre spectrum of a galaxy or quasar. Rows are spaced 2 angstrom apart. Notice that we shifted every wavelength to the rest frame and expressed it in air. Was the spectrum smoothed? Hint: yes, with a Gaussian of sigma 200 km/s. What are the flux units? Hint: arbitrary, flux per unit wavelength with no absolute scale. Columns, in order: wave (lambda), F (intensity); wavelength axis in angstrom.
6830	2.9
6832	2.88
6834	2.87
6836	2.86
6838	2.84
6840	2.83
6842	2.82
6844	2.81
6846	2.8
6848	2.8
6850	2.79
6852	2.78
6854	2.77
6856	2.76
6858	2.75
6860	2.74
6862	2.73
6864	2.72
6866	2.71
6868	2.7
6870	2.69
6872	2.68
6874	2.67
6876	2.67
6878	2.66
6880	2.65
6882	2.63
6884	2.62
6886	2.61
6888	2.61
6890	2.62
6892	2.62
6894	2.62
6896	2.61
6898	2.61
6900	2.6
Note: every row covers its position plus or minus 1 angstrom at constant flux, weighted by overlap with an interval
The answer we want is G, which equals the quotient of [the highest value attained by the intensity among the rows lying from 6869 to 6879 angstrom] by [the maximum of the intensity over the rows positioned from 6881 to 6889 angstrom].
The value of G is 1.02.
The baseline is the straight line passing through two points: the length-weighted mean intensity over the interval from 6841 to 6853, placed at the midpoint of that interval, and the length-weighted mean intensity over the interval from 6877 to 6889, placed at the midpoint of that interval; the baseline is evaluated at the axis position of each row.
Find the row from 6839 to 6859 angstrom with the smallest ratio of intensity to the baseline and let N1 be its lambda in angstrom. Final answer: 6846 angstrom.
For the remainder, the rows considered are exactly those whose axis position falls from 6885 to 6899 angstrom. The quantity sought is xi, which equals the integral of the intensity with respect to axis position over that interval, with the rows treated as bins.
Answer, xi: 36.6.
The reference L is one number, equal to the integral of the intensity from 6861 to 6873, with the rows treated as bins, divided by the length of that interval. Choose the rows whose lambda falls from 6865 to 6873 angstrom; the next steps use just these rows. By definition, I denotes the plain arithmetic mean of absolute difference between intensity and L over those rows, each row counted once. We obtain 0.01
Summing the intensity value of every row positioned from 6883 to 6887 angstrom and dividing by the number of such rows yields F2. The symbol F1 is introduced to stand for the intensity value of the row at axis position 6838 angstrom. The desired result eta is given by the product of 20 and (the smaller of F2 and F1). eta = 52.3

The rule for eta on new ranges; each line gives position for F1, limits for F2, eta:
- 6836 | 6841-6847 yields 56.2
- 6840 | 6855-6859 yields 55.1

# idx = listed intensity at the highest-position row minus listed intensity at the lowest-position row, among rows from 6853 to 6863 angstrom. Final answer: -0.040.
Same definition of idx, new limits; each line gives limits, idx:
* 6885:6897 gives 0.000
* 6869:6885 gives -0.070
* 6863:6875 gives -0.050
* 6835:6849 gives -0.060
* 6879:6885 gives -0.030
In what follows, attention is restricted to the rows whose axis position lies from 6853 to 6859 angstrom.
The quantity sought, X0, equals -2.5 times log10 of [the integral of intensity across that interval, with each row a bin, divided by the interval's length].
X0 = -1.10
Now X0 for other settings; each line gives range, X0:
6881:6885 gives -1.05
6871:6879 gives -1.07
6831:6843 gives -1.14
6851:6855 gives -1.11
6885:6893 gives -1.04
